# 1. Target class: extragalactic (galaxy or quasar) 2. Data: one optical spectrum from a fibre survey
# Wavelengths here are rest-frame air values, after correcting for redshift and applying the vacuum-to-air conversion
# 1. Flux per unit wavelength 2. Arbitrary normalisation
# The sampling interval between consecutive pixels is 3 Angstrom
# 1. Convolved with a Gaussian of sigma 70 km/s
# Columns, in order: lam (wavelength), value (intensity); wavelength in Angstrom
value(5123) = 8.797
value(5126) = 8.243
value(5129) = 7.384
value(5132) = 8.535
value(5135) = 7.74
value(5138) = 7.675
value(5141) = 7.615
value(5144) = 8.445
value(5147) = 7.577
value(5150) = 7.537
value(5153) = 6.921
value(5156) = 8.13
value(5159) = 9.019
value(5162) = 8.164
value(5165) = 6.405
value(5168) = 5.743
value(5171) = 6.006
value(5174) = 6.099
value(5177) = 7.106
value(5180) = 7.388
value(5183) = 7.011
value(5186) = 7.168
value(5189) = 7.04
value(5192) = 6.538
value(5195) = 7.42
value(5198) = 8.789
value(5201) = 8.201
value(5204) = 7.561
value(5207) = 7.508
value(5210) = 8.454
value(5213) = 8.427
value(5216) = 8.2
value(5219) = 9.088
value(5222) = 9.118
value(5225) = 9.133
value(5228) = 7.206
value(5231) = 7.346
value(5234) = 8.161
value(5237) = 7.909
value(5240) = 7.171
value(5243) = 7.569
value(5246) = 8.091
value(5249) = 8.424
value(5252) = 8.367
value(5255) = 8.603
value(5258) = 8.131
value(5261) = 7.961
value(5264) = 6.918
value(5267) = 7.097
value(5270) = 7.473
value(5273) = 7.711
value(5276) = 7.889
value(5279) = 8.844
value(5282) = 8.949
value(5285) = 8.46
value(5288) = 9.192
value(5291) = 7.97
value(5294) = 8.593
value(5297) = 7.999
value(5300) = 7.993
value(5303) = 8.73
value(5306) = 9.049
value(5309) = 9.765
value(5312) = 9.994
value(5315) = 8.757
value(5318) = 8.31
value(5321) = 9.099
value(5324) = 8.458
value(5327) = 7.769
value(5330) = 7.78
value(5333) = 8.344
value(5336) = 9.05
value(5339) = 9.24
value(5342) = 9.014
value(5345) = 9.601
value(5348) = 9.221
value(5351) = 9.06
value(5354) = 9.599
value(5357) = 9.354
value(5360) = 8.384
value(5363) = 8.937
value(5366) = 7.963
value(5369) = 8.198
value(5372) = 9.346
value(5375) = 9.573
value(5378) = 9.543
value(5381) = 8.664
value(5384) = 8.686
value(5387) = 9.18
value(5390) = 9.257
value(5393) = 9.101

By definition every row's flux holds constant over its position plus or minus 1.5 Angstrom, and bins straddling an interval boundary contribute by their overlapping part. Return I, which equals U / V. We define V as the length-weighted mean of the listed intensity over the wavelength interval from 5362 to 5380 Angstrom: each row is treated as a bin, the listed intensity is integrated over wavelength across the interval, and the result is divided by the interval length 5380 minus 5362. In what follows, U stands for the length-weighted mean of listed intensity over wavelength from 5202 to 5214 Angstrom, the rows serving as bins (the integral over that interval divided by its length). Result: 0.89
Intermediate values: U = 7.98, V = 8.9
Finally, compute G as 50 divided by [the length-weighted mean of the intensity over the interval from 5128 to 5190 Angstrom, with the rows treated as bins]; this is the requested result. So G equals 6.8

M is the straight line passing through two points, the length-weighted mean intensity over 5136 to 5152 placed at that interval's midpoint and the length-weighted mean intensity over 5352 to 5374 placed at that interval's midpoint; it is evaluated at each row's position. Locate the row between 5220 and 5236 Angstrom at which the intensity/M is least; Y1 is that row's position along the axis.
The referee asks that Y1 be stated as 5228 Angstrom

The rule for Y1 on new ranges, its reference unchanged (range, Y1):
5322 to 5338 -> 5330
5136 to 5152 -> 5150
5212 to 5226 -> 5216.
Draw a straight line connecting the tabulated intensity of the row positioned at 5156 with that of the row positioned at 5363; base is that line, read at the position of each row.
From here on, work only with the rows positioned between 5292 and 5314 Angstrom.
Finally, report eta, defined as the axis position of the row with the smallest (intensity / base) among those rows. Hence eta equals 5300 Angstrom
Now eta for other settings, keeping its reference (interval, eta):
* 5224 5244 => 5240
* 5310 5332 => 5327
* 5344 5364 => 5360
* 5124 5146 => 5129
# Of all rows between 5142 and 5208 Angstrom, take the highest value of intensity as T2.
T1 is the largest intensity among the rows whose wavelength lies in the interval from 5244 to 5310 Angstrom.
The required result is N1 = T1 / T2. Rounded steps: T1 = 9.765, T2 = 9.019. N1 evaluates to 1.08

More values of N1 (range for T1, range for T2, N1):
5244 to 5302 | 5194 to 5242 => 1.01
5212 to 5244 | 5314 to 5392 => 0.95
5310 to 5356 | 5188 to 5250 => 1.09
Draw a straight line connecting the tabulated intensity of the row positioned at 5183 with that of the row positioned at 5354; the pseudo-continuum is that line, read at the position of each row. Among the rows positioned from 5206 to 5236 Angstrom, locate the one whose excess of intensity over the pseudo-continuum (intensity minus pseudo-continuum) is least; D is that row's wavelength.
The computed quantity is 5228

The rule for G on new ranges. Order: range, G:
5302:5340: 5.7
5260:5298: 6.2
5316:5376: 5.7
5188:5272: 6.3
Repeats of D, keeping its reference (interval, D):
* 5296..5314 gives 5300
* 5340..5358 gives 5351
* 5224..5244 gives 5240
